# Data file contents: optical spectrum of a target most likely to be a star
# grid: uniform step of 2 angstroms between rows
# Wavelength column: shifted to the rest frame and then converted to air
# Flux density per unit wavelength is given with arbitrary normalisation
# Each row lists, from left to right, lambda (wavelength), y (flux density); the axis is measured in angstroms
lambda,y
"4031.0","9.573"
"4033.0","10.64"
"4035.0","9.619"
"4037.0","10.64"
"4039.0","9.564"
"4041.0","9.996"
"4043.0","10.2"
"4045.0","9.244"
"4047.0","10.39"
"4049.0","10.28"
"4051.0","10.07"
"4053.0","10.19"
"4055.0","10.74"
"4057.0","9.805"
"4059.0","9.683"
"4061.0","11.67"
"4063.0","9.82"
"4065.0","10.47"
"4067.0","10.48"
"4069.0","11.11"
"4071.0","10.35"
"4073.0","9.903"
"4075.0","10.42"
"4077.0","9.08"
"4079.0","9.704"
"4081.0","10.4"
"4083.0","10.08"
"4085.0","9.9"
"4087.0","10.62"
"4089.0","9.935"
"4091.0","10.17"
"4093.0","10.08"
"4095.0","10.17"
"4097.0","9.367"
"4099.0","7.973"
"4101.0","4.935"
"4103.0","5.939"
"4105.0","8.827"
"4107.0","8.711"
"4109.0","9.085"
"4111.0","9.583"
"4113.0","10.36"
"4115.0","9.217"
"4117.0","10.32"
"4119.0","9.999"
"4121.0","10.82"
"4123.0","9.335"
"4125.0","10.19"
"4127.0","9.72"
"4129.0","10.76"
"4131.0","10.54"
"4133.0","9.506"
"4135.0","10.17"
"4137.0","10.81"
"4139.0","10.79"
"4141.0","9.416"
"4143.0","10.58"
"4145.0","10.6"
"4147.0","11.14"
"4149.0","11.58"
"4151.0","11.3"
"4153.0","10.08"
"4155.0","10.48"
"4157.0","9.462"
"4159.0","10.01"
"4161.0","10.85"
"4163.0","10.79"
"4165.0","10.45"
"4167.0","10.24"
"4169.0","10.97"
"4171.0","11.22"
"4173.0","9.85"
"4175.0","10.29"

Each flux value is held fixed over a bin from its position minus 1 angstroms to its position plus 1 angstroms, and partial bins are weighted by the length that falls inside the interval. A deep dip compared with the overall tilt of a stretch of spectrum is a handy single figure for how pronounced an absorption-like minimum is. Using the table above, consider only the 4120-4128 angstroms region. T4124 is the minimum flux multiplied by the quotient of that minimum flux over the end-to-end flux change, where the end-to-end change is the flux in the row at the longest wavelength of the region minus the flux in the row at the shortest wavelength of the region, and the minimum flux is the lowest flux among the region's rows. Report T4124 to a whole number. -79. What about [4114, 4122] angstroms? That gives 53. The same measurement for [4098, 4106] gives 29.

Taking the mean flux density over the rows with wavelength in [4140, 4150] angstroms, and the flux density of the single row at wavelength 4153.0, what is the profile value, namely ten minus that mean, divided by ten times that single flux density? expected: -0.0066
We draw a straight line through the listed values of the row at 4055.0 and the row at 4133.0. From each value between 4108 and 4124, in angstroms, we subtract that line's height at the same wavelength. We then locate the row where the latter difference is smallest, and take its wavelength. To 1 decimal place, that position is 4109.0 angstroms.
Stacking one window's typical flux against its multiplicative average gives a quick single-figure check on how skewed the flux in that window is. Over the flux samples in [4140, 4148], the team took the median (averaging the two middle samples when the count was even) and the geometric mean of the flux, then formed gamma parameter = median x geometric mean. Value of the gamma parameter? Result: 110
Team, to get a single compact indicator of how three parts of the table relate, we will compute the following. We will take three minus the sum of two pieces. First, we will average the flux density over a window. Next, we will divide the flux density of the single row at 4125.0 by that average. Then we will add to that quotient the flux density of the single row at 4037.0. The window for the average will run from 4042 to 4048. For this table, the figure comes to -8.66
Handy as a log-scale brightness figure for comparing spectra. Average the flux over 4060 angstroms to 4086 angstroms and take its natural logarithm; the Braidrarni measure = 2.33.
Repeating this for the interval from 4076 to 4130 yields 2.25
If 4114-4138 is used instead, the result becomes 2.31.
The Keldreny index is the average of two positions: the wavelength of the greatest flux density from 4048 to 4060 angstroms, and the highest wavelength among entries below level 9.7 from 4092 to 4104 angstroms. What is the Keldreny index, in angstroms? 4079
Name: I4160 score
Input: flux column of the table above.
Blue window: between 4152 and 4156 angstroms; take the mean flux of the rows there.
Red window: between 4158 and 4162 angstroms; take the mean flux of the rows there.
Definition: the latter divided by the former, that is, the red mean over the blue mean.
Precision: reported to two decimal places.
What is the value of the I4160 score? 1.01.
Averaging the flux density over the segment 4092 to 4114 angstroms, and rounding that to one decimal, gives 8.6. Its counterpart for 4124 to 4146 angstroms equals 10.3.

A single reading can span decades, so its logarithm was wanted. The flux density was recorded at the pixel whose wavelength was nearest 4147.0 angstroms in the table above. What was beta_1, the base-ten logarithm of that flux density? 1.05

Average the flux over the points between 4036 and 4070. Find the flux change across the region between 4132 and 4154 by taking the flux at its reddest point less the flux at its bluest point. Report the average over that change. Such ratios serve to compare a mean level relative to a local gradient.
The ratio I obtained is 18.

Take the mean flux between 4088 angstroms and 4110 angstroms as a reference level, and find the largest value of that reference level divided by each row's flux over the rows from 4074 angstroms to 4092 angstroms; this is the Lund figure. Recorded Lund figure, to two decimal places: 0.95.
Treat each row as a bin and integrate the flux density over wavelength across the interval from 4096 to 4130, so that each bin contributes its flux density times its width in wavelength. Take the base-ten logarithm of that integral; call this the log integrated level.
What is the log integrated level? 2.5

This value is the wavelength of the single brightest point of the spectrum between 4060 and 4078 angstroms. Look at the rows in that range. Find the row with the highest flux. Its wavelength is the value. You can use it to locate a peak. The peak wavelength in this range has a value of 4061.0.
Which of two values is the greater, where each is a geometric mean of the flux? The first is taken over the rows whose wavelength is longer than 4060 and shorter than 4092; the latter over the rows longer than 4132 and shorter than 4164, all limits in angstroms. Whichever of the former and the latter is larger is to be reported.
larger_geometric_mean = 10.5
